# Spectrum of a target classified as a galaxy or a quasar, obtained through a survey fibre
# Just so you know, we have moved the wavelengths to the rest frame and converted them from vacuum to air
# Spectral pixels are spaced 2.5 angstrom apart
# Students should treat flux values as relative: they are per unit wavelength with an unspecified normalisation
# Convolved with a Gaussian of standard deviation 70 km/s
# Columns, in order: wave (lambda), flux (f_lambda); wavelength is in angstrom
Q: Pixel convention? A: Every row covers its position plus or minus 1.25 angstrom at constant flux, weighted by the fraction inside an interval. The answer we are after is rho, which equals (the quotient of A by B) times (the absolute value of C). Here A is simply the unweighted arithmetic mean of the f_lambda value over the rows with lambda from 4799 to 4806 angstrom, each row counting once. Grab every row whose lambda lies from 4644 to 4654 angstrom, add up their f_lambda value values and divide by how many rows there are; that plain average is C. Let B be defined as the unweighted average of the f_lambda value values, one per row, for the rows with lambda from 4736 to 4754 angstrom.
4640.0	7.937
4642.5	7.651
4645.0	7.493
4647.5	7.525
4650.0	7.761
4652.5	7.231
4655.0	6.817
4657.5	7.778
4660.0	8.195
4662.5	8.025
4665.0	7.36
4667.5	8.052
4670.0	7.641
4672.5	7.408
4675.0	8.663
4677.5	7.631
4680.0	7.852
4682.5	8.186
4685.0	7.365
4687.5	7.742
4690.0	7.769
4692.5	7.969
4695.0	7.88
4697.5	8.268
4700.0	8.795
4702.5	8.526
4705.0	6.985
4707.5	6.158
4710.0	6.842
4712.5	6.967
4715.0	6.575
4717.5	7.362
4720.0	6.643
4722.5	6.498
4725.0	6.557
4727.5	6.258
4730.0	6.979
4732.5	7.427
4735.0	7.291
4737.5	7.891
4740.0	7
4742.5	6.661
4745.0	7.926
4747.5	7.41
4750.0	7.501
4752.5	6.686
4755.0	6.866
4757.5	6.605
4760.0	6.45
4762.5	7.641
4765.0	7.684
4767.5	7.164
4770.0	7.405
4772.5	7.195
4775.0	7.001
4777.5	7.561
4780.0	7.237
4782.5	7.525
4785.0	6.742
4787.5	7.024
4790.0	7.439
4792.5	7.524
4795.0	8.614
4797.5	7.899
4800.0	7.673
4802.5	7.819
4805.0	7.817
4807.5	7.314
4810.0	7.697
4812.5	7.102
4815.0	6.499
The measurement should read 8.0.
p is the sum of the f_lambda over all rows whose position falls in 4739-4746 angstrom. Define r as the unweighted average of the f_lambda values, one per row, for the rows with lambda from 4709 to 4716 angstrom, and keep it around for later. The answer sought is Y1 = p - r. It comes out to 14.8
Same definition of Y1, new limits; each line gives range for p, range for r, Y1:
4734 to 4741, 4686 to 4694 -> 14.4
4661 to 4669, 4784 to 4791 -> 16.4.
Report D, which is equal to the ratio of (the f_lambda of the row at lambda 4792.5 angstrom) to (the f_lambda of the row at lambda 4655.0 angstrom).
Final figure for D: 1.10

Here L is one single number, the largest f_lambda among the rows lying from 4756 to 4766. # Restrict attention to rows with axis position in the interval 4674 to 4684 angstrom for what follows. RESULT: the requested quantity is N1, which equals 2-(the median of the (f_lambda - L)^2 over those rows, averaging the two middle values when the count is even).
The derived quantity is 1.9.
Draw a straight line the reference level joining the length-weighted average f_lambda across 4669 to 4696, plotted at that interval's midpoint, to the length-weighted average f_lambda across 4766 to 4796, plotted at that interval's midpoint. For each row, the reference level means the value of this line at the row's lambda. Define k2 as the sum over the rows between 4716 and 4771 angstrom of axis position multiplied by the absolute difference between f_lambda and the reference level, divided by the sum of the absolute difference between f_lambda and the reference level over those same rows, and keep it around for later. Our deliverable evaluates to 4739.0 angstrom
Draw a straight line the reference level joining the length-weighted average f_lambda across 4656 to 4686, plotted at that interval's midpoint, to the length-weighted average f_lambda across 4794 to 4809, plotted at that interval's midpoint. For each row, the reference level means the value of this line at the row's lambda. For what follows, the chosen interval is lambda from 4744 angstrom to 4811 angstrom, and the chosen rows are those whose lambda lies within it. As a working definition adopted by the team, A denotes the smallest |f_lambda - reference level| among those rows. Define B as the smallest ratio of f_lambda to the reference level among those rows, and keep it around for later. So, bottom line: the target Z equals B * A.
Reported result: 0.02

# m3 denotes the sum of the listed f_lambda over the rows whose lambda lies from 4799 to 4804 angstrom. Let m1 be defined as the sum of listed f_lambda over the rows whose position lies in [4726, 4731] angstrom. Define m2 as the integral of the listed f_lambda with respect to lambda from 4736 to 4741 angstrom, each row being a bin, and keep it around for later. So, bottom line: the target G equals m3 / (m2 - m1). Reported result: 0.644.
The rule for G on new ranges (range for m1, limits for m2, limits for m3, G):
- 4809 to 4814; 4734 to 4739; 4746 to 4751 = 0.646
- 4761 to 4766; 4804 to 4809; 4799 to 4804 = 0.689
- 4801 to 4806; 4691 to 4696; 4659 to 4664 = 0.677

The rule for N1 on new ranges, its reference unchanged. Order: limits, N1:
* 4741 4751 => 1.9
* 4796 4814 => 2.0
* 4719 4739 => 1.2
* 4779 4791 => 1.8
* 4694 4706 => 1.5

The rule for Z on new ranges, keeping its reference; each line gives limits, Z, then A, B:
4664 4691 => 0.01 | 0.01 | 0.94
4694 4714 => 0.03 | 0.04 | 0.79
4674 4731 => 0.01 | 0.01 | 0.79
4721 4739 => 0.04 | 0.05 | 0.80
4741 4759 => 0.07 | 0.08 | 0.84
